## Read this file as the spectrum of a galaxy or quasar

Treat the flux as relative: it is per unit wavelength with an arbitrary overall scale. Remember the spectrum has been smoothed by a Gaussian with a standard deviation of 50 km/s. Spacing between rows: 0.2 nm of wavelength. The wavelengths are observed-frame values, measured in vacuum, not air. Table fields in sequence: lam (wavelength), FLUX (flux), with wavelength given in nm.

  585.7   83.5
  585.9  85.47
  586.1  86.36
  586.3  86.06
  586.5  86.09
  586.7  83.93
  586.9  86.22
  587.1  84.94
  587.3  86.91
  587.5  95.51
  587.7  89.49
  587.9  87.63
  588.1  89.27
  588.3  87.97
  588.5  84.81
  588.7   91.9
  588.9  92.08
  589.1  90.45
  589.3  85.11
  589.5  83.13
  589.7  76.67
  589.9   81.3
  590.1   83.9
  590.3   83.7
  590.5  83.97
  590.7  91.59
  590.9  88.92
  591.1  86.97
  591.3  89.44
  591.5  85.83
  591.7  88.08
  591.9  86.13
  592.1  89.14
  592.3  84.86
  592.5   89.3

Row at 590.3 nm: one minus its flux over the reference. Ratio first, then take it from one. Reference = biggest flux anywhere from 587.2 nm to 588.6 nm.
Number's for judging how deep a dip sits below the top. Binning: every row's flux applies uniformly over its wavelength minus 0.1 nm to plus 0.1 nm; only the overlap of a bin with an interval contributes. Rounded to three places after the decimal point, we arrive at 0.124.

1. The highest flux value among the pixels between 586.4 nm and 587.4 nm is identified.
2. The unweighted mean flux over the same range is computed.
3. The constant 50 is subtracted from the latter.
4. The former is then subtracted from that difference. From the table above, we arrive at -51.3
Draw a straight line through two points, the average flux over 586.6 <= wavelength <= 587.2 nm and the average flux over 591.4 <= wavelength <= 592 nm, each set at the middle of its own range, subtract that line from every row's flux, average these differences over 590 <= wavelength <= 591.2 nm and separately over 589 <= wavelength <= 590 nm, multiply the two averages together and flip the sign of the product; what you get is 1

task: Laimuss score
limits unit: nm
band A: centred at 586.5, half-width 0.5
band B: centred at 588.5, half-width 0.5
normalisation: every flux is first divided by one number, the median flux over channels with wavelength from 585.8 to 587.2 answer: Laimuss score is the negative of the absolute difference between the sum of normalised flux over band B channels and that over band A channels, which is -0.20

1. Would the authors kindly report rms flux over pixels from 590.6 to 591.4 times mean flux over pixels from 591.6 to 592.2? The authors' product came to 7834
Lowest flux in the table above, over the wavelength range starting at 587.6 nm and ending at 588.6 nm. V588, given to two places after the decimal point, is 84.81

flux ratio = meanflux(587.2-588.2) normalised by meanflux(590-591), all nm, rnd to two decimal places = 1.04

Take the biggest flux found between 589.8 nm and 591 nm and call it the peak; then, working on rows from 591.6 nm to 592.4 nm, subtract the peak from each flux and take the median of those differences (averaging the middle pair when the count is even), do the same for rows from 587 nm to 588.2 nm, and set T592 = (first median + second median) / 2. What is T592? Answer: -3.8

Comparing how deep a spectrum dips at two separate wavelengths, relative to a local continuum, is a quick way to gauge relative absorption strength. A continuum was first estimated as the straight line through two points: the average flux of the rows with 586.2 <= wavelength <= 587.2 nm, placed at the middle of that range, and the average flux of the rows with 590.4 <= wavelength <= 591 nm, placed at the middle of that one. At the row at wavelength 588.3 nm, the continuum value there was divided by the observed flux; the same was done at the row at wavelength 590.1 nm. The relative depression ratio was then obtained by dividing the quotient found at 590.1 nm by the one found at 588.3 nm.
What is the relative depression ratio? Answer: 1.06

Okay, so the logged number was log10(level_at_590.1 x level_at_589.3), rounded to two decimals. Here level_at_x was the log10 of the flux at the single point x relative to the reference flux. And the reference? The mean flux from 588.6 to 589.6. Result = -3.40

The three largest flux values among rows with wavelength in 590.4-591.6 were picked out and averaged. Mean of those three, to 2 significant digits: 90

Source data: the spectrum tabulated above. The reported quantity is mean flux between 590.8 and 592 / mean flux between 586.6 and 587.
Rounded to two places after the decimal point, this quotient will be 1.03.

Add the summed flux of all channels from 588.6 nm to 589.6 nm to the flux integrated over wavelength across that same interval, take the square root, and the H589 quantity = 23.0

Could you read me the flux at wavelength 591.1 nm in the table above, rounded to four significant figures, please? 86.97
